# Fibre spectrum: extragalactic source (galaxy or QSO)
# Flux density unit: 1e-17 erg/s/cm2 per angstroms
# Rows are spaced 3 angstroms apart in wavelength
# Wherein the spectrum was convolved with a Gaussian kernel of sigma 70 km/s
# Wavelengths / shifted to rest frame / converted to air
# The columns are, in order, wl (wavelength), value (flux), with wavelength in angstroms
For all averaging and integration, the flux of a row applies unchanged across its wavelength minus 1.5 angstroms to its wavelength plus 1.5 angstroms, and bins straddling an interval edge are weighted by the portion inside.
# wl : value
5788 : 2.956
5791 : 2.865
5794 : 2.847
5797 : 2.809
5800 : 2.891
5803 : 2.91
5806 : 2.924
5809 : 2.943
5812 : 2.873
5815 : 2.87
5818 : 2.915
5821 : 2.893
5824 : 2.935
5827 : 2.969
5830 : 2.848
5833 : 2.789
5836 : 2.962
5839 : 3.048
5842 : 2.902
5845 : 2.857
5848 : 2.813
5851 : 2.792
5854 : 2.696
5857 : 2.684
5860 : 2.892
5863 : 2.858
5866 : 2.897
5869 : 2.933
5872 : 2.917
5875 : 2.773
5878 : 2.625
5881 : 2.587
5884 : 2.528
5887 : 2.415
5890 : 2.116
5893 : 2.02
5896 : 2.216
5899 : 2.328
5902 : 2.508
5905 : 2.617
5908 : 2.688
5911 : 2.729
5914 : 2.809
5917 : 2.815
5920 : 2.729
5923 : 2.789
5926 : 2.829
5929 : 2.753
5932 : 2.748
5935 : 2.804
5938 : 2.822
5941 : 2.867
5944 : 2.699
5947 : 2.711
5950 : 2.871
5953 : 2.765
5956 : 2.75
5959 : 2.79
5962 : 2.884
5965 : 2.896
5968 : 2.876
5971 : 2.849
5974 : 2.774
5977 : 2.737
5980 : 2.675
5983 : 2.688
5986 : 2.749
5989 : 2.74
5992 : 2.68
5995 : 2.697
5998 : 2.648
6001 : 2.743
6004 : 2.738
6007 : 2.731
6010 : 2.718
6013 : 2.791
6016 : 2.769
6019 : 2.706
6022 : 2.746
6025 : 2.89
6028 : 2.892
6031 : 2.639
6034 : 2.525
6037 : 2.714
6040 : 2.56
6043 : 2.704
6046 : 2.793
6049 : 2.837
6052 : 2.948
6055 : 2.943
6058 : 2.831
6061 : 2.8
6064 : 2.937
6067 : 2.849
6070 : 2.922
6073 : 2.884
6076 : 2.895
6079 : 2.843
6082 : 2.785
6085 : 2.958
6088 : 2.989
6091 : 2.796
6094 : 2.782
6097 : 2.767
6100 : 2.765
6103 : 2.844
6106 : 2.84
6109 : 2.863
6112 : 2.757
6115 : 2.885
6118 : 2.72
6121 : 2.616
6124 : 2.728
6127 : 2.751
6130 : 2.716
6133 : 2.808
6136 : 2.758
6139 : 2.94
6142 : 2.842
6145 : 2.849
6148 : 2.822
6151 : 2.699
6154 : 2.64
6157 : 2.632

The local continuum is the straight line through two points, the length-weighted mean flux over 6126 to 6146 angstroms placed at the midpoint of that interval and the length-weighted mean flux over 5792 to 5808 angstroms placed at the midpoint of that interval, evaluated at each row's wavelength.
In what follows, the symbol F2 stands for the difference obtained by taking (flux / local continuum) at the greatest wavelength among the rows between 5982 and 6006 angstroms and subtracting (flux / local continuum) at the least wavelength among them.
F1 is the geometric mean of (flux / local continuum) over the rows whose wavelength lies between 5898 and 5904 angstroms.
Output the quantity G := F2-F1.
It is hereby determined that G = -0.83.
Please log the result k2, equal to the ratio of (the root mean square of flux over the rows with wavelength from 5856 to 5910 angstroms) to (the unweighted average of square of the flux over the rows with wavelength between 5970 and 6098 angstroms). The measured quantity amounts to 0.336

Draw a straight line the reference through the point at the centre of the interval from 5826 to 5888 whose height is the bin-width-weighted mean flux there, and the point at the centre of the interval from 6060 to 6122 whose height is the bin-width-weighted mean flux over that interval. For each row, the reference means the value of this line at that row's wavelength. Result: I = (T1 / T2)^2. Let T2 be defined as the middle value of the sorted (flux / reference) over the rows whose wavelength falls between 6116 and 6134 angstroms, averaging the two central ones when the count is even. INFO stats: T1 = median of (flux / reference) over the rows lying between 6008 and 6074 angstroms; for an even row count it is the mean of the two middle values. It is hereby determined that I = 1.06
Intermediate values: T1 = 0.99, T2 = 0.96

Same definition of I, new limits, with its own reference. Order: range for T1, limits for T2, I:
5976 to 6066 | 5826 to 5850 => 0.89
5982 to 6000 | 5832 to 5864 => 0.88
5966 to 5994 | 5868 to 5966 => 0.99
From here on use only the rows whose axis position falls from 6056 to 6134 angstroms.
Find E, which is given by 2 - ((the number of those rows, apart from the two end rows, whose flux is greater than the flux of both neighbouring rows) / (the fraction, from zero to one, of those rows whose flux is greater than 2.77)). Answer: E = -9.6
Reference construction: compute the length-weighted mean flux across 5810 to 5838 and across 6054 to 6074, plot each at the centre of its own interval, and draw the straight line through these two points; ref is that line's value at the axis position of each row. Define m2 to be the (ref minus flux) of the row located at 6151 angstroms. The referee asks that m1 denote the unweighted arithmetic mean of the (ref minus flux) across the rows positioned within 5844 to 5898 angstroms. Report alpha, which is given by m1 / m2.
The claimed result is 1.4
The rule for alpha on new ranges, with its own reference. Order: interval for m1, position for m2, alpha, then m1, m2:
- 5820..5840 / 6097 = -0.2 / -0.023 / 0.11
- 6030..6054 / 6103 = 5.2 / 0.166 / 0.03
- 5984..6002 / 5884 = 0.5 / 0.175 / 0.37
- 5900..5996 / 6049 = 2.9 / 0.128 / 0.04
